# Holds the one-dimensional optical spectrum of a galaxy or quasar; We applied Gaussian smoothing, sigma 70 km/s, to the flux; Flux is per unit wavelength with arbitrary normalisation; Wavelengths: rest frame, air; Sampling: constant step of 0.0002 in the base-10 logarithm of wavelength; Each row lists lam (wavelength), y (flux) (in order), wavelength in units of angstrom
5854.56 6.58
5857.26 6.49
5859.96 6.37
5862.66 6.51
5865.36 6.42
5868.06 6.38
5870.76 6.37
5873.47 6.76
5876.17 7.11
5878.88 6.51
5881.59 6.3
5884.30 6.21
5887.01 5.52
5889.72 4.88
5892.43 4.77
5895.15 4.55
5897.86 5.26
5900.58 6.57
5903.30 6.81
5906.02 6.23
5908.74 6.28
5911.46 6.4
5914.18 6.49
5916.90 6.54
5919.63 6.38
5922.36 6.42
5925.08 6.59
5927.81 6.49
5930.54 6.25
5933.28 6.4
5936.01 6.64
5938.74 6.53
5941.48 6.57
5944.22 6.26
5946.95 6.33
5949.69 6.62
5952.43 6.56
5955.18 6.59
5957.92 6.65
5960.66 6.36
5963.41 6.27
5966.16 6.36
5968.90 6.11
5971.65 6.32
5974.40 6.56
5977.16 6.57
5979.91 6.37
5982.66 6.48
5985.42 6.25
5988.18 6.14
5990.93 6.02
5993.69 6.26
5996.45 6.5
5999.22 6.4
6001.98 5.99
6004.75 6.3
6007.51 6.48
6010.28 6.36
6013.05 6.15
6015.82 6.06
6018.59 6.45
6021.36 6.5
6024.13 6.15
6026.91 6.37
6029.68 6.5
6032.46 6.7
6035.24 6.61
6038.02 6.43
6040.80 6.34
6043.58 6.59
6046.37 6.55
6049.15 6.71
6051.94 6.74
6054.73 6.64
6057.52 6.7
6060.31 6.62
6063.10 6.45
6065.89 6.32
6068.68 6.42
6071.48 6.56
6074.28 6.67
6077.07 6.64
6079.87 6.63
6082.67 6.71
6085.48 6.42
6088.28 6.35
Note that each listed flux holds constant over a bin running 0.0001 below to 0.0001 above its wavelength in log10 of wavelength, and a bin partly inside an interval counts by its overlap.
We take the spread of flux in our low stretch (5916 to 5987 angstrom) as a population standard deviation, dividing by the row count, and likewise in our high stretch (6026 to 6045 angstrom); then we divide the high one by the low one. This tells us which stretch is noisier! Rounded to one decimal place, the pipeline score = 0.9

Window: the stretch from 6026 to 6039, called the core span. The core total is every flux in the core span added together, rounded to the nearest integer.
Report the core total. 33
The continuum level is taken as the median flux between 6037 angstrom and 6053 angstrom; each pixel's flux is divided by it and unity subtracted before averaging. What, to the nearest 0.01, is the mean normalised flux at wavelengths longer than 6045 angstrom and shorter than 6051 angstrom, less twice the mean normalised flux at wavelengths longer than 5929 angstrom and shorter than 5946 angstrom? 0.05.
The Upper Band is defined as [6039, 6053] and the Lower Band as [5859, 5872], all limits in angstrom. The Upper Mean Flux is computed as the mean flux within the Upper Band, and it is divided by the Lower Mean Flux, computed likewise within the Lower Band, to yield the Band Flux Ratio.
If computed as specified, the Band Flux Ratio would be 1.03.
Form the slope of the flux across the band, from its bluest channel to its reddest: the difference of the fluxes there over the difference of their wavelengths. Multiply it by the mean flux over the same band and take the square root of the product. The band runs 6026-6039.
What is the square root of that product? 0.19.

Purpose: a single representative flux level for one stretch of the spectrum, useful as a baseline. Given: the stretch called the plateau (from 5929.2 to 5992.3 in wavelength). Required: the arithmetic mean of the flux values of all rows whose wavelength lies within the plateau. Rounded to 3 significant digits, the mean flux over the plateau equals 6.40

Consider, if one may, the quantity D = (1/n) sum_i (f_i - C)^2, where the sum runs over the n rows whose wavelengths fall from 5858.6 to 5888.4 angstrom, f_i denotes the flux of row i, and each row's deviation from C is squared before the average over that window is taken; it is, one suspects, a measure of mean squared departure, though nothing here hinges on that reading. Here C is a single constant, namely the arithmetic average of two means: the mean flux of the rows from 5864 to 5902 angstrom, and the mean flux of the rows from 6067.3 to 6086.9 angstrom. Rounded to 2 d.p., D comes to 0.15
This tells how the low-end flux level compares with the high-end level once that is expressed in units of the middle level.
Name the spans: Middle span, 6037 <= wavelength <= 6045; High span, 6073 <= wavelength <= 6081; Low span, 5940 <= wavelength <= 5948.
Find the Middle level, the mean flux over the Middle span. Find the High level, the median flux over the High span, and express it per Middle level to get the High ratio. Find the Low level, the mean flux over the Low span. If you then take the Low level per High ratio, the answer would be 6.21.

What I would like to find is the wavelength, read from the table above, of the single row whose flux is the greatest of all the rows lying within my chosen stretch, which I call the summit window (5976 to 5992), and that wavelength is 5977.16 angstrom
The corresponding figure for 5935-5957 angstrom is 5936.01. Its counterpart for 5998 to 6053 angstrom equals 6051.94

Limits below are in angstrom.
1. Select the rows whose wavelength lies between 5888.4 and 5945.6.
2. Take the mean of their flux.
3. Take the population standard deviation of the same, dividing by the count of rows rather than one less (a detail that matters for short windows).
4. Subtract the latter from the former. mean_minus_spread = 5.51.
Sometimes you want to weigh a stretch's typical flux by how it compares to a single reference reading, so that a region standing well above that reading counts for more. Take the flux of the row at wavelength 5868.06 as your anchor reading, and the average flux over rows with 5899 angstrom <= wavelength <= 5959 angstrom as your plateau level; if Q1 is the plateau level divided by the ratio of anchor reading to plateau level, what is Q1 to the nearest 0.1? 6.6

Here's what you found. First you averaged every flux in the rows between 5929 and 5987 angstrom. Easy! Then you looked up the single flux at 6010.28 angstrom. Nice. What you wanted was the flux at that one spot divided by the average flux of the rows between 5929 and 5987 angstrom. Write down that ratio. 0.989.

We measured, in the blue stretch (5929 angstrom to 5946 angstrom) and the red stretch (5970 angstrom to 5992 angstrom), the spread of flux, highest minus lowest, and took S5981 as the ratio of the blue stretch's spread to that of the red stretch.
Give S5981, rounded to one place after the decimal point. 0.7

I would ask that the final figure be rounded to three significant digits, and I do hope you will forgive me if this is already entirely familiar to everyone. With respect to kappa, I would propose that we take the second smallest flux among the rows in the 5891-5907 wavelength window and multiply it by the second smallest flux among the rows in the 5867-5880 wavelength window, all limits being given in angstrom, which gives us 30.4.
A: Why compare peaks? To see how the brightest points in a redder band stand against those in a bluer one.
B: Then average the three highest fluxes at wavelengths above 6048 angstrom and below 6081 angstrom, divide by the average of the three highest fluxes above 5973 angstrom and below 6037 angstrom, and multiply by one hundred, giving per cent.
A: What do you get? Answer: 101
